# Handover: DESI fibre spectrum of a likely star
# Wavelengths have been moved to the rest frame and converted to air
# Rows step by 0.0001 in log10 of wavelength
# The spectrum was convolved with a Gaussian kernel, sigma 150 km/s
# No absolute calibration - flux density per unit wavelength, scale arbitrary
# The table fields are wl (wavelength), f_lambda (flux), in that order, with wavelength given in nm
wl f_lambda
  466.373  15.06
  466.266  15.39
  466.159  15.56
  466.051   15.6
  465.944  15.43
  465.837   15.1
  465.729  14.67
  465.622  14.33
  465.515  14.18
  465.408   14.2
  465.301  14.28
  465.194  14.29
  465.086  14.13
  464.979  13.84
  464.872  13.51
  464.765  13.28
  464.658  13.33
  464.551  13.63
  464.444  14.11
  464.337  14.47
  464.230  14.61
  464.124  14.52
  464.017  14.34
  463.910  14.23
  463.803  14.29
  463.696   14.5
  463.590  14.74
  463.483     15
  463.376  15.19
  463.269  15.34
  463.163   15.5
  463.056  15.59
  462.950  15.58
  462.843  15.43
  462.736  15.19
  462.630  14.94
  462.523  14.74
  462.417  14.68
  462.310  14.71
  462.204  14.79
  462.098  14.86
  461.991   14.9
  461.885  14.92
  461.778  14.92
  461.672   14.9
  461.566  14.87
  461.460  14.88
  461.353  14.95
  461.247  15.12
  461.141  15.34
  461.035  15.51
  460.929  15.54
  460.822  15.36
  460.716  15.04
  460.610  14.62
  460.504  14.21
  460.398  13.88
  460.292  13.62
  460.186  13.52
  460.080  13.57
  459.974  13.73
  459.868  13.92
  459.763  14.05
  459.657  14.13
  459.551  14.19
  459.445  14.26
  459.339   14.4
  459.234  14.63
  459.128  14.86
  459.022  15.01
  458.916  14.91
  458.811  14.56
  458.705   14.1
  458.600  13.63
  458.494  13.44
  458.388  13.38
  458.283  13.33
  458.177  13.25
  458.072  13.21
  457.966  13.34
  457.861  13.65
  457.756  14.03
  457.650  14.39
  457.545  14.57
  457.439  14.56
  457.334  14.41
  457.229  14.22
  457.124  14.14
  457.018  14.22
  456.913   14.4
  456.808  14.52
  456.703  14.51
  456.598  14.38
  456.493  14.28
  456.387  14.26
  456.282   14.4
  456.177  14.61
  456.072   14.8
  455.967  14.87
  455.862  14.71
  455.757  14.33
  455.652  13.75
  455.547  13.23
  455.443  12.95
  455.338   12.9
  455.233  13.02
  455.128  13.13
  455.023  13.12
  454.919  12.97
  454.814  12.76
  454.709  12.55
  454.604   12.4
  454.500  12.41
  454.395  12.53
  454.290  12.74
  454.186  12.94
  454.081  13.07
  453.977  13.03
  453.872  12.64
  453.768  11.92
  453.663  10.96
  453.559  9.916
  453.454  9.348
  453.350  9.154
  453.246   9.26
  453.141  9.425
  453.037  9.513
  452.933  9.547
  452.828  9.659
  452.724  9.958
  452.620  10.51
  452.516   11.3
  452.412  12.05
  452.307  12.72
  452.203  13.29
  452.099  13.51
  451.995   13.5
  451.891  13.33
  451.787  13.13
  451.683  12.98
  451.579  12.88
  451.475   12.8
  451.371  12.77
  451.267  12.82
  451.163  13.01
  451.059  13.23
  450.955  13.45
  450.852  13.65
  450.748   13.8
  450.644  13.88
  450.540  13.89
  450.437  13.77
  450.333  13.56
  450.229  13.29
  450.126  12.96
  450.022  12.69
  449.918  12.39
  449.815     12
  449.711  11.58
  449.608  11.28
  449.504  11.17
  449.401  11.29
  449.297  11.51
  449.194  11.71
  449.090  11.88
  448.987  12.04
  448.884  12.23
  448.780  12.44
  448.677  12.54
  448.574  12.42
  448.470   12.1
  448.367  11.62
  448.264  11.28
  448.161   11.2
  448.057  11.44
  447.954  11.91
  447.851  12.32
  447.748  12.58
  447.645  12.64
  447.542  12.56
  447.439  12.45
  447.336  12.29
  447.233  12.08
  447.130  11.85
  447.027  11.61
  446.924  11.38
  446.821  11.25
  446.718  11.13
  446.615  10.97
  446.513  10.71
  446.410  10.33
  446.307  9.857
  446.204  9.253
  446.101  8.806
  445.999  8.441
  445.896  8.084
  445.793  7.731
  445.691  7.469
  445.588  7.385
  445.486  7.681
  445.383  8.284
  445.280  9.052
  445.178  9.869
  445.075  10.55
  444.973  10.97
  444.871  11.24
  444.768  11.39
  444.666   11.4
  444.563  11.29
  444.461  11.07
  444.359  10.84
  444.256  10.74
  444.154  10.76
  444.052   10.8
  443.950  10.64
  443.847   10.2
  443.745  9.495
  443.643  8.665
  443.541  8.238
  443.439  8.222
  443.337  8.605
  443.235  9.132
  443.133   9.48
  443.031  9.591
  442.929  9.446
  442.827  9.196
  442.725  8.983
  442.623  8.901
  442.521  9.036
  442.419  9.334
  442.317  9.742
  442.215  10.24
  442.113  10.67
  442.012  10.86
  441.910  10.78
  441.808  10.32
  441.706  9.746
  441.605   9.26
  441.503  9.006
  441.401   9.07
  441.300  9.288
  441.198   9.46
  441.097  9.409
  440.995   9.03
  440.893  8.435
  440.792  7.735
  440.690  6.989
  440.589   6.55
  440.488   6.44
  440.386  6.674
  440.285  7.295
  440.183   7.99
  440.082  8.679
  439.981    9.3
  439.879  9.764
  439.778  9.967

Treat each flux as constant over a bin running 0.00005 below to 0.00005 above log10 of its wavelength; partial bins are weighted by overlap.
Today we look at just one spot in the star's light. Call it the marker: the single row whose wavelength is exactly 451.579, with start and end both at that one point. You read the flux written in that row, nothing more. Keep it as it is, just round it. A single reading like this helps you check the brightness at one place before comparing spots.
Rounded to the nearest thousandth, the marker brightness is 12.880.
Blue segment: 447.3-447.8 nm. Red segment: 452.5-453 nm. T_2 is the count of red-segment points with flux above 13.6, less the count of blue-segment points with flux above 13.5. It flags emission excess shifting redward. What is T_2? 0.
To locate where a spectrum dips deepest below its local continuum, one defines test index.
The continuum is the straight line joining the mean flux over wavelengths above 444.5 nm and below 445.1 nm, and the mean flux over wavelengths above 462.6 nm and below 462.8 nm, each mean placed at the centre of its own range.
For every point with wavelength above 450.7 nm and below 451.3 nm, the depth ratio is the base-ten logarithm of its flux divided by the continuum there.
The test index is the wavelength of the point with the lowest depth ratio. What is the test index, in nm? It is 451.267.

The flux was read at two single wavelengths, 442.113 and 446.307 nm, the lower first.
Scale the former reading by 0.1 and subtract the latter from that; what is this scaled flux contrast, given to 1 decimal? -8.8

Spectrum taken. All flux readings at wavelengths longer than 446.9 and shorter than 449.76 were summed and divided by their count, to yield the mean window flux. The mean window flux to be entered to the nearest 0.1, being 11.9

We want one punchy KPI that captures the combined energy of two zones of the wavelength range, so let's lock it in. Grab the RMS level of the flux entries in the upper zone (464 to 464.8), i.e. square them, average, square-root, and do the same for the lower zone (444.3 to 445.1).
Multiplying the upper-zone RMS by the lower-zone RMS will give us 156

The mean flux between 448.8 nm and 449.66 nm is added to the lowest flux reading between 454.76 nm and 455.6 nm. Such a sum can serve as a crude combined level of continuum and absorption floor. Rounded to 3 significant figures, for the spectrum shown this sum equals 24.4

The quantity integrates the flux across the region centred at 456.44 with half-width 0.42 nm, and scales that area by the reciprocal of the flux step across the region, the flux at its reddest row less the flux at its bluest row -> -43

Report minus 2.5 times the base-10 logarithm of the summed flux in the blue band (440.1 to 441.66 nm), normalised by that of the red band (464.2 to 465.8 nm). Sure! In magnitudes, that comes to 0.59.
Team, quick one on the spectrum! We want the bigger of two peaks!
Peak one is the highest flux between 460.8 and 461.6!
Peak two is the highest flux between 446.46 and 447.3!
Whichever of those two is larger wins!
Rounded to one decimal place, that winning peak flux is 15.5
